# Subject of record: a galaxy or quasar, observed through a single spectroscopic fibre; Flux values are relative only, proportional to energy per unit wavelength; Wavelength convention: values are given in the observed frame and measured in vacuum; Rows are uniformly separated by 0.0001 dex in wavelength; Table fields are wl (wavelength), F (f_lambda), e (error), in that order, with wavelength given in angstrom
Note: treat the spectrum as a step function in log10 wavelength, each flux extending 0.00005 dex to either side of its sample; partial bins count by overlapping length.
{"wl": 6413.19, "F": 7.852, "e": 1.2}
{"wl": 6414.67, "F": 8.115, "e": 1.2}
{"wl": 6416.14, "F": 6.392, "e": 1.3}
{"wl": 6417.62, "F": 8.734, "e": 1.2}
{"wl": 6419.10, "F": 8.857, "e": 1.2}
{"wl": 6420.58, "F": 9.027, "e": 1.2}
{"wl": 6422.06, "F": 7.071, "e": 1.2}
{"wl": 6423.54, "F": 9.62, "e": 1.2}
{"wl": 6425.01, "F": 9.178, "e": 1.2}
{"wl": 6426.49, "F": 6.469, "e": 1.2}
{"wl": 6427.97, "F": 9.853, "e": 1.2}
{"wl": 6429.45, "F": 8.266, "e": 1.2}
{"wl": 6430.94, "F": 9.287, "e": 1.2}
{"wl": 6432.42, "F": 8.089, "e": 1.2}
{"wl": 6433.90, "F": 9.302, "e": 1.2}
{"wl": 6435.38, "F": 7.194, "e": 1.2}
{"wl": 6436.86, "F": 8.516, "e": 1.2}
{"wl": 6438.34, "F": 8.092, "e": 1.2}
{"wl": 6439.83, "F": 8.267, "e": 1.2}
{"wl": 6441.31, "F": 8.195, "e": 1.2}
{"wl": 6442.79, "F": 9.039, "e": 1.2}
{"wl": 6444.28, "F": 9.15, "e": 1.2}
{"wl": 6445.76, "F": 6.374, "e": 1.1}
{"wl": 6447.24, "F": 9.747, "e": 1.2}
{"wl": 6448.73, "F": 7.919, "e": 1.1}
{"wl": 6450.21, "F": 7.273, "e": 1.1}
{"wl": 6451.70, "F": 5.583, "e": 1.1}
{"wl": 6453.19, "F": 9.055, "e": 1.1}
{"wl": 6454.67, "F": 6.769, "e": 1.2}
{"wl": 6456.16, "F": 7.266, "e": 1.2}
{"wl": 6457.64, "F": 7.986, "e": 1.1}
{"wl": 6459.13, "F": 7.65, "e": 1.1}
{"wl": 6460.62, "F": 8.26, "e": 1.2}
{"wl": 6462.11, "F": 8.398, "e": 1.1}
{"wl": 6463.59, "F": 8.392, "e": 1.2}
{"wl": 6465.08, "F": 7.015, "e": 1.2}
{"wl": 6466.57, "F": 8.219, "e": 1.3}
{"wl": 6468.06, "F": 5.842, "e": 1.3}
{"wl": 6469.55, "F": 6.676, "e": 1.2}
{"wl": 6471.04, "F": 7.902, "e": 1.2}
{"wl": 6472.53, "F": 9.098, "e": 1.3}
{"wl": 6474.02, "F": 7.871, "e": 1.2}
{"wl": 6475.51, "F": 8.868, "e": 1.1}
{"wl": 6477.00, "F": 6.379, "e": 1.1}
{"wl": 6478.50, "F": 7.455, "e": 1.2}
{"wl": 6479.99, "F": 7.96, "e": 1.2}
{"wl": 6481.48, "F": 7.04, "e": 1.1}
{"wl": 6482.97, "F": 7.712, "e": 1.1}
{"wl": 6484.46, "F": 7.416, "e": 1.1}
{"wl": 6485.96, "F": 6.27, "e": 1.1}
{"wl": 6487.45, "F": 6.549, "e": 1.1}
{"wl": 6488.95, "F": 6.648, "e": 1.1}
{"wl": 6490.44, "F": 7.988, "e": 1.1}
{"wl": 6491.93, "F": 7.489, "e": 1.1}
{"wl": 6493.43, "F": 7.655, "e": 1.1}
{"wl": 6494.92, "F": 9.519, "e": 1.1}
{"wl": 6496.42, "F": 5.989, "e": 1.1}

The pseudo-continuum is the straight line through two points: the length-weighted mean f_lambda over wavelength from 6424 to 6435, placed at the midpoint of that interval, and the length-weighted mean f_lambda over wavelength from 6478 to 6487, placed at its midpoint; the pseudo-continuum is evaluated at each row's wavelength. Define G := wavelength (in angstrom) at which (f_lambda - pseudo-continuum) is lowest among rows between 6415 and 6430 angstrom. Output 6416.14 angstrom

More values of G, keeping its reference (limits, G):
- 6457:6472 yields 6468.06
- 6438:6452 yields 6451.70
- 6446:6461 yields 6451.70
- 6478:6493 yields 6485.96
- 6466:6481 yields 6468.06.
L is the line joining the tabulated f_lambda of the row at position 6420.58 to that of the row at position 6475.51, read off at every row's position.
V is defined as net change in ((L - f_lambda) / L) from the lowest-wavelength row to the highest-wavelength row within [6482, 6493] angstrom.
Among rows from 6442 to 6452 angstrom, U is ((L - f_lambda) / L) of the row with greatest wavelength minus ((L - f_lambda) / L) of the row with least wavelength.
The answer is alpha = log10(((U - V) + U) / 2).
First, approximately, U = 0.38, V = 0.02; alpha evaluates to -0.43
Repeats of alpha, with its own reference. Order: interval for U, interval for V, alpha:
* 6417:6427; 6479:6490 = -0.76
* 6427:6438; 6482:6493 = -0.87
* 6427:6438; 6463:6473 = -0.73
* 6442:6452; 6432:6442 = -0.41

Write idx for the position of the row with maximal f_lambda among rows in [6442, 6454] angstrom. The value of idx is 6447.24 angstrom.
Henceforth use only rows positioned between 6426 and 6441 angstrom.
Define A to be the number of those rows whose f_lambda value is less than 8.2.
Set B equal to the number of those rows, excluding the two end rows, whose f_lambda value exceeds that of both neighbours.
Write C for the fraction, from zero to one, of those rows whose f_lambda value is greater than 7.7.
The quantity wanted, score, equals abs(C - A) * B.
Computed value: 13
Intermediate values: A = 4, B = 4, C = 0.80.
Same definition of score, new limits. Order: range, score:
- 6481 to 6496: 17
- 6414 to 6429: 7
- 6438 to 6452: 16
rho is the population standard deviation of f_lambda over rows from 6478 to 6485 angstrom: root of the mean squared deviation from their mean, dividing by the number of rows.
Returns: 0.3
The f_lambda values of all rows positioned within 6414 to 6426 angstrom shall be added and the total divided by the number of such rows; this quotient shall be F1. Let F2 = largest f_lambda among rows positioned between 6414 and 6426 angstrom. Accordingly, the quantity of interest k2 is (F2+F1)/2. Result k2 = 9.0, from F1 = 8.37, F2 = 9.62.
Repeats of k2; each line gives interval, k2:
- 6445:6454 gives 8.7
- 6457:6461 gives 8.1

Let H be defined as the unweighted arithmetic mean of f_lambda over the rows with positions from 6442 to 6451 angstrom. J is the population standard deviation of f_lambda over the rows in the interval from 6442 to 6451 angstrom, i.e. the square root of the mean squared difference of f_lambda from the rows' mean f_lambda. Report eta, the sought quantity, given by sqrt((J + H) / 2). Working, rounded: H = 8.3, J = 1.17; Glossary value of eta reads 2.17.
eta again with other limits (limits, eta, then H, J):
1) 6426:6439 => 2.16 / 8.3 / 1.00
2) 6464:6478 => 2.07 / 7.5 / 1.06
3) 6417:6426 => 2.19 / 8.7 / 0.80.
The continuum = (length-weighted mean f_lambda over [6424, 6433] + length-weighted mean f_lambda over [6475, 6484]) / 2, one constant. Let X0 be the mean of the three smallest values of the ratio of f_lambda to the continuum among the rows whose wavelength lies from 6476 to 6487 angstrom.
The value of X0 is 0.815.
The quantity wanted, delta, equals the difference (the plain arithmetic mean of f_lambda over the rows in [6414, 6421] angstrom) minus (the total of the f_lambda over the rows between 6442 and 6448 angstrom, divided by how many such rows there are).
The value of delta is -0.4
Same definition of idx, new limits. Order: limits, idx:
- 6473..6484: 6475.51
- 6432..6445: 6433.90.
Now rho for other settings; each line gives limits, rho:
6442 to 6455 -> 1.4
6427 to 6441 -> 0.8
